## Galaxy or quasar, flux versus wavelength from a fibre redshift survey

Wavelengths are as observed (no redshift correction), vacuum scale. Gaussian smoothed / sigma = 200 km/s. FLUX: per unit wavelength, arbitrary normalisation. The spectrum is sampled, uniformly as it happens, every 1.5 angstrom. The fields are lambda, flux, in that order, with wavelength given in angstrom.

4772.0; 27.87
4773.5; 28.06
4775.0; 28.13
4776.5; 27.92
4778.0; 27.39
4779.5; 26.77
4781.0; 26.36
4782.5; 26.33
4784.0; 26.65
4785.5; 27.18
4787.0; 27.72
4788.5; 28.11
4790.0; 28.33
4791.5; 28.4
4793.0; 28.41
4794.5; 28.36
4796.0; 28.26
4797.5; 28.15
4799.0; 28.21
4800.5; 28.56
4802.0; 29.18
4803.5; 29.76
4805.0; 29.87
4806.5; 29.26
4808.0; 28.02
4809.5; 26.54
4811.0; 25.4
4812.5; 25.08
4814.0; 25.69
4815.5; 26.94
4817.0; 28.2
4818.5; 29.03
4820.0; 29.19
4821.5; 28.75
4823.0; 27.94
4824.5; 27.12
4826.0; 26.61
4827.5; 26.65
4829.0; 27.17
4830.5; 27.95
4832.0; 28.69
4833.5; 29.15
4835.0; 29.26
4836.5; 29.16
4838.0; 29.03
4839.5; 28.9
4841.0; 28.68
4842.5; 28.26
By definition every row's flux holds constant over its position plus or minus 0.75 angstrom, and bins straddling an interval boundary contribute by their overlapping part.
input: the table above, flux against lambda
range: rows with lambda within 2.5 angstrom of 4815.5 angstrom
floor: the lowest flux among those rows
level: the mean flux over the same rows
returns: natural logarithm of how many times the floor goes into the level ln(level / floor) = 0.048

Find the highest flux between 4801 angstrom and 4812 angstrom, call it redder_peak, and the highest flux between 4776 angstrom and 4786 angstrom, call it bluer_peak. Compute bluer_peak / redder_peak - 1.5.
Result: -0.565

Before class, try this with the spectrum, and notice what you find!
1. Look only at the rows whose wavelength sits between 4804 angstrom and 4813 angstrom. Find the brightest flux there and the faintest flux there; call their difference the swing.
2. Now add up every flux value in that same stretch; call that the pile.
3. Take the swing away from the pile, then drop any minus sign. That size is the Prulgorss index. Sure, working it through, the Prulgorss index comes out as 159.4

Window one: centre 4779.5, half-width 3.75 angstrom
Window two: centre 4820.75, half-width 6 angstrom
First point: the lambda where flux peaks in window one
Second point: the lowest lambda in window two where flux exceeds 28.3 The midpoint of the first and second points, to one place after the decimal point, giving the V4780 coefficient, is 4797.5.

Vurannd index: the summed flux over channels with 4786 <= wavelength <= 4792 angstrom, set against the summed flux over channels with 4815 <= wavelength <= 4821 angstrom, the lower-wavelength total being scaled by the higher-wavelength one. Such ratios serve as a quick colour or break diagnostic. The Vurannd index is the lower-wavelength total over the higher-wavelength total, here 0.99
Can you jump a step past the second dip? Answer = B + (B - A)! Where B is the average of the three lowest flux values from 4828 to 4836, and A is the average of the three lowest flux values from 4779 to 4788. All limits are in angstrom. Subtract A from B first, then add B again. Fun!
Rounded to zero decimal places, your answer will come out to 29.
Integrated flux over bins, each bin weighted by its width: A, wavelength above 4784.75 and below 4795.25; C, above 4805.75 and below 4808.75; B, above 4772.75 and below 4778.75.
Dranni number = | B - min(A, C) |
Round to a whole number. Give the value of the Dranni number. 81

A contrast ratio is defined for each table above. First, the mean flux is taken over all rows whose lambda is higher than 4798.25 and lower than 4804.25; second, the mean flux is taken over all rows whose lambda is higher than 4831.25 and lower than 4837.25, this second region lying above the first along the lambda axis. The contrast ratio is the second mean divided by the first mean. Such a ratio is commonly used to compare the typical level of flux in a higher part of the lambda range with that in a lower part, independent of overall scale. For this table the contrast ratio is 1.00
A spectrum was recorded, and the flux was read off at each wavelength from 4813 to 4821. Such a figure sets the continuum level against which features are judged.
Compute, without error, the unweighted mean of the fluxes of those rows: 27.8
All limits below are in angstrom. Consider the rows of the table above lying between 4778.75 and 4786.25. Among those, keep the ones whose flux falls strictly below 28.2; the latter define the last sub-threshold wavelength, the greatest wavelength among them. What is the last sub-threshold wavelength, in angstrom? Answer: 4785.5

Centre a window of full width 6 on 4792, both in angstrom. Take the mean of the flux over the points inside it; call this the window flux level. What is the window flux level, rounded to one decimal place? 28.4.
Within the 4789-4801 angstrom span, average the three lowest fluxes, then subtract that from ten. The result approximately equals -18.2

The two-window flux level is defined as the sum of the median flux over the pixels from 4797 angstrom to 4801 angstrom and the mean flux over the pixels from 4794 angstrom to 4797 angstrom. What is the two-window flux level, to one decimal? 56.5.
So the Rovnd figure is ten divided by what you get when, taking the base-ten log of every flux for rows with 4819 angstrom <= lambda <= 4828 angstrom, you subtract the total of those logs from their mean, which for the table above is -1.387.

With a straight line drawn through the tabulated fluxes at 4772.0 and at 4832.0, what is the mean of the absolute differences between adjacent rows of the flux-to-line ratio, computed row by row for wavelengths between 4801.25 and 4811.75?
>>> 0.031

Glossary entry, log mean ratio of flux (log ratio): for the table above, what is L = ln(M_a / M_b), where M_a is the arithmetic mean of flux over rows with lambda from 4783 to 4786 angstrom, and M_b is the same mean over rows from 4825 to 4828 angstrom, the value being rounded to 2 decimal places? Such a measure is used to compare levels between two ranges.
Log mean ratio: 0.01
